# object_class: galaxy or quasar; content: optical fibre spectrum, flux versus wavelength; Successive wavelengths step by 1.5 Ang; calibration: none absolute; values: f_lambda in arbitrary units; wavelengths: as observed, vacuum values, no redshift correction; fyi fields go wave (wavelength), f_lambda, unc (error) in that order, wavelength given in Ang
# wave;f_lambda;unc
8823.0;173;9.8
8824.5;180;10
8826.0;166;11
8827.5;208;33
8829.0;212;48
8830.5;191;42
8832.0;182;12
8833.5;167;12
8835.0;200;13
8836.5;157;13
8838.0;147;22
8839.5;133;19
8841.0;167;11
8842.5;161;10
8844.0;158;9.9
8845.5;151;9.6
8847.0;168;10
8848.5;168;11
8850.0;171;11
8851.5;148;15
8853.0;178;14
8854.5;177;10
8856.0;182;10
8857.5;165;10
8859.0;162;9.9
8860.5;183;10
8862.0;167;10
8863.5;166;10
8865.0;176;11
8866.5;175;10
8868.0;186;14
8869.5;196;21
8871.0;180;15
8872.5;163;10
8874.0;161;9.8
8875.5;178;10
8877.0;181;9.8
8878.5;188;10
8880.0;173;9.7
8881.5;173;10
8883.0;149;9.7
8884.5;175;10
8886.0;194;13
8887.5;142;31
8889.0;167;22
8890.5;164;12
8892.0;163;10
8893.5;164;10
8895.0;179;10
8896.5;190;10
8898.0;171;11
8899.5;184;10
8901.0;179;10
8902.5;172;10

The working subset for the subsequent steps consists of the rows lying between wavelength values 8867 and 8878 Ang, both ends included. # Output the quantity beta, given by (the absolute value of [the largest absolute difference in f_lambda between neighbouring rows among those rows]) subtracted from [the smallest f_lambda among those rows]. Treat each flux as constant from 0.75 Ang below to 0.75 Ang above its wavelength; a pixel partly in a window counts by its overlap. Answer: 144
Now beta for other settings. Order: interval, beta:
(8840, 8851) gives 134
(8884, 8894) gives 90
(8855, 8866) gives 141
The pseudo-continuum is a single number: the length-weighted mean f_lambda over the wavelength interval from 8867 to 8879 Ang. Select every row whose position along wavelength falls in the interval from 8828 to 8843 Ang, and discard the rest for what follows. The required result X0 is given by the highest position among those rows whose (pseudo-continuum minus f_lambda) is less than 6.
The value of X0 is 8835.0 Ang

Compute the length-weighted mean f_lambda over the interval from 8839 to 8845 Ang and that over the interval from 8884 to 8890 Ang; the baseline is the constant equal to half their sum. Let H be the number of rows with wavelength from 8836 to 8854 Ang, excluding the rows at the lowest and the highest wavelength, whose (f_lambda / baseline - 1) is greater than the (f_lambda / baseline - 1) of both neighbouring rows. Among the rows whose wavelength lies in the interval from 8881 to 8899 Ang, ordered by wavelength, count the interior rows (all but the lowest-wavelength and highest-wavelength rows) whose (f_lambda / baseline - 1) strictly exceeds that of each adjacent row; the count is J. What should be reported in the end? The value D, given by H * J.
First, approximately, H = 2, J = 3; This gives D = 6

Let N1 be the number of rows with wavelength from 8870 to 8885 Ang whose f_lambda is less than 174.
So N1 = 5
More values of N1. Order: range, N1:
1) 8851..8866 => 5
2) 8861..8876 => 4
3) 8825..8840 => 5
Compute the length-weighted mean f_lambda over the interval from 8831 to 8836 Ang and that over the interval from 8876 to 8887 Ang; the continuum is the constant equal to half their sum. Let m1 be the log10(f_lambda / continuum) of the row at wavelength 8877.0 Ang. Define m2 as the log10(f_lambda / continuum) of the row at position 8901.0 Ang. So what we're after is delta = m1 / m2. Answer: 9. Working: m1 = 0.005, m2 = 0.001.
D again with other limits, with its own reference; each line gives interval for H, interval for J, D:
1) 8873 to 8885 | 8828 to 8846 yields 2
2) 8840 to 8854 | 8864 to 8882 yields 2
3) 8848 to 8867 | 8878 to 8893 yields 10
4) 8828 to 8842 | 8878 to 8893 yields 2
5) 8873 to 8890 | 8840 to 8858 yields 6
